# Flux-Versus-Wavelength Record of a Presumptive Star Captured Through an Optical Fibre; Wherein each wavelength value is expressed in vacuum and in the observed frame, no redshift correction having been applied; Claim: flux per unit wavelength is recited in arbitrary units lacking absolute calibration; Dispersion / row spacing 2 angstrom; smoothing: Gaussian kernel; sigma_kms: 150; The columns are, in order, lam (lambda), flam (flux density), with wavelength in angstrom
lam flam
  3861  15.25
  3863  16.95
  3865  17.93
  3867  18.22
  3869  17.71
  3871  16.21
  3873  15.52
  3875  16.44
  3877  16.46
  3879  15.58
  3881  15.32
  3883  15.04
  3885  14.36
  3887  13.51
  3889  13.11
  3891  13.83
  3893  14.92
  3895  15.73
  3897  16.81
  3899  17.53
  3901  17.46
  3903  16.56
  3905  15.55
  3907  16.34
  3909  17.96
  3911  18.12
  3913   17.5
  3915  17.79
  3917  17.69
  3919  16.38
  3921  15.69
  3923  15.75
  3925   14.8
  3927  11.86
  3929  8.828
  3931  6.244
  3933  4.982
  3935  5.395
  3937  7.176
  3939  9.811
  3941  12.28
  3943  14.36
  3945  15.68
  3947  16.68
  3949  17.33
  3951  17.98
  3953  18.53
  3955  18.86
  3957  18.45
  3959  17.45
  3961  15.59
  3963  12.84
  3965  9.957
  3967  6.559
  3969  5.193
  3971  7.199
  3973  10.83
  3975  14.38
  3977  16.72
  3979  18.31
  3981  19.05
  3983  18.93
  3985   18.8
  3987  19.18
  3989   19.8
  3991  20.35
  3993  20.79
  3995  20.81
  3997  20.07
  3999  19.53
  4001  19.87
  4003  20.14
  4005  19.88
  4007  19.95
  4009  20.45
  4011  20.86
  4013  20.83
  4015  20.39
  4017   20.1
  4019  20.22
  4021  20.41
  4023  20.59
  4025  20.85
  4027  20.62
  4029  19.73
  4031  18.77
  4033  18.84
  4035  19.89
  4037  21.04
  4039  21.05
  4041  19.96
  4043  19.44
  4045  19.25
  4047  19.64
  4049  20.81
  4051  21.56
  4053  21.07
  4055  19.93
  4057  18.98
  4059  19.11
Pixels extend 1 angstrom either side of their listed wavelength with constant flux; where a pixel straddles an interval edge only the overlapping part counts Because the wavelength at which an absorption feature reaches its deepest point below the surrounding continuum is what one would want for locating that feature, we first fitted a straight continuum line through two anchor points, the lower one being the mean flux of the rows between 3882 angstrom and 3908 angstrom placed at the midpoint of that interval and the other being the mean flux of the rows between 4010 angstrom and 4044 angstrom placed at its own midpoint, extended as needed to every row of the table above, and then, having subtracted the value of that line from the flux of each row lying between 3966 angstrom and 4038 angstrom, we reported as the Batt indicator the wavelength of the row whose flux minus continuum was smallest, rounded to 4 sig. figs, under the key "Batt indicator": 3969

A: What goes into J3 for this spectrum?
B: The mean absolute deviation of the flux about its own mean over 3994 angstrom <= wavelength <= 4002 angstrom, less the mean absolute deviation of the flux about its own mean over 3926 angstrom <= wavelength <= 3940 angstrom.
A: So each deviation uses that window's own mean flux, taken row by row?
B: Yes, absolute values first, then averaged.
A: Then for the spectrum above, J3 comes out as -1.7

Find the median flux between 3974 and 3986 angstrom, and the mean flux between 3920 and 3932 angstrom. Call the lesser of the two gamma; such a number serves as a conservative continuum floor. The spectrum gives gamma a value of 12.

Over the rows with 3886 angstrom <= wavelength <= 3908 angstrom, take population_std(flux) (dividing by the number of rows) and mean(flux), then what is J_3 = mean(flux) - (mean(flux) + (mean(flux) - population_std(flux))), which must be -14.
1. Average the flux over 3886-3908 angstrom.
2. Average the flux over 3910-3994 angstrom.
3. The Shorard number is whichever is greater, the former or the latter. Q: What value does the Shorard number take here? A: 16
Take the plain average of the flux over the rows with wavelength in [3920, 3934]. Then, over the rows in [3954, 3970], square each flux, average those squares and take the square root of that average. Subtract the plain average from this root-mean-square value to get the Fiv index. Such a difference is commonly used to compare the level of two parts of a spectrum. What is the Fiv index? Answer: 2.9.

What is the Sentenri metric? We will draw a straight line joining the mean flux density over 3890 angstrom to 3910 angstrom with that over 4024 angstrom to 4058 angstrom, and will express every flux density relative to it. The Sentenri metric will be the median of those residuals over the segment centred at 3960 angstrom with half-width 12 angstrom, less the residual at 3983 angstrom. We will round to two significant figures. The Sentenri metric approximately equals -1.8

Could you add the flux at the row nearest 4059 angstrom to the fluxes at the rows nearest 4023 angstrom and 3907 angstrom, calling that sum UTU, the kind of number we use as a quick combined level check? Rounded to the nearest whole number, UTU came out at 56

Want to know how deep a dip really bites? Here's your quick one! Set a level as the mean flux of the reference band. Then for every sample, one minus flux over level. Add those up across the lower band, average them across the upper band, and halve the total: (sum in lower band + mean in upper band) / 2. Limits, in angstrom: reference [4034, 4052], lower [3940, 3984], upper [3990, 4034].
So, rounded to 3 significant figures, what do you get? 3.04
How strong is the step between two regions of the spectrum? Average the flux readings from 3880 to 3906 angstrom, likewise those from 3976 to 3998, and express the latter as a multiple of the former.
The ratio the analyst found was 1.26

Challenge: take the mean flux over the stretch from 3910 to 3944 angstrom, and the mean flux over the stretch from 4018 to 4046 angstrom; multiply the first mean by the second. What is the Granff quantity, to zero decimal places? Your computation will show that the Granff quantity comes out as 253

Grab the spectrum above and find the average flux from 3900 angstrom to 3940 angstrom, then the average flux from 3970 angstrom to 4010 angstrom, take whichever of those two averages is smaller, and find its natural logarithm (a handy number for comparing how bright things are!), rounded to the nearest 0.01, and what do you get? 2.61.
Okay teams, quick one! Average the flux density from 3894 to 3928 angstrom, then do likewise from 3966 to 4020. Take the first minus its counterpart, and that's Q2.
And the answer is -1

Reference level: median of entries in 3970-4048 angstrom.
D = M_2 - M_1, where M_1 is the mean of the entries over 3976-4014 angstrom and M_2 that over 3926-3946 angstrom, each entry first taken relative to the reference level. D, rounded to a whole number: -10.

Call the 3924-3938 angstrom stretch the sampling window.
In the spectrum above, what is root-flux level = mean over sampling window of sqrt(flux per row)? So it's 2.86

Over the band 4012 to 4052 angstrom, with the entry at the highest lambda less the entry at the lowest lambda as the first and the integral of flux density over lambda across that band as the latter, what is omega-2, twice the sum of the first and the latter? 1617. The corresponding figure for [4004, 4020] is 651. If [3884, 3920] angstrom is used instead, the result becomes 1169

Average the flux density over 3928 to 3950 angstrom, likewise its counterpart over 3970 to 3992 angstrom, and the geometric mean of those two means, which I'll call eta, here 13.4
